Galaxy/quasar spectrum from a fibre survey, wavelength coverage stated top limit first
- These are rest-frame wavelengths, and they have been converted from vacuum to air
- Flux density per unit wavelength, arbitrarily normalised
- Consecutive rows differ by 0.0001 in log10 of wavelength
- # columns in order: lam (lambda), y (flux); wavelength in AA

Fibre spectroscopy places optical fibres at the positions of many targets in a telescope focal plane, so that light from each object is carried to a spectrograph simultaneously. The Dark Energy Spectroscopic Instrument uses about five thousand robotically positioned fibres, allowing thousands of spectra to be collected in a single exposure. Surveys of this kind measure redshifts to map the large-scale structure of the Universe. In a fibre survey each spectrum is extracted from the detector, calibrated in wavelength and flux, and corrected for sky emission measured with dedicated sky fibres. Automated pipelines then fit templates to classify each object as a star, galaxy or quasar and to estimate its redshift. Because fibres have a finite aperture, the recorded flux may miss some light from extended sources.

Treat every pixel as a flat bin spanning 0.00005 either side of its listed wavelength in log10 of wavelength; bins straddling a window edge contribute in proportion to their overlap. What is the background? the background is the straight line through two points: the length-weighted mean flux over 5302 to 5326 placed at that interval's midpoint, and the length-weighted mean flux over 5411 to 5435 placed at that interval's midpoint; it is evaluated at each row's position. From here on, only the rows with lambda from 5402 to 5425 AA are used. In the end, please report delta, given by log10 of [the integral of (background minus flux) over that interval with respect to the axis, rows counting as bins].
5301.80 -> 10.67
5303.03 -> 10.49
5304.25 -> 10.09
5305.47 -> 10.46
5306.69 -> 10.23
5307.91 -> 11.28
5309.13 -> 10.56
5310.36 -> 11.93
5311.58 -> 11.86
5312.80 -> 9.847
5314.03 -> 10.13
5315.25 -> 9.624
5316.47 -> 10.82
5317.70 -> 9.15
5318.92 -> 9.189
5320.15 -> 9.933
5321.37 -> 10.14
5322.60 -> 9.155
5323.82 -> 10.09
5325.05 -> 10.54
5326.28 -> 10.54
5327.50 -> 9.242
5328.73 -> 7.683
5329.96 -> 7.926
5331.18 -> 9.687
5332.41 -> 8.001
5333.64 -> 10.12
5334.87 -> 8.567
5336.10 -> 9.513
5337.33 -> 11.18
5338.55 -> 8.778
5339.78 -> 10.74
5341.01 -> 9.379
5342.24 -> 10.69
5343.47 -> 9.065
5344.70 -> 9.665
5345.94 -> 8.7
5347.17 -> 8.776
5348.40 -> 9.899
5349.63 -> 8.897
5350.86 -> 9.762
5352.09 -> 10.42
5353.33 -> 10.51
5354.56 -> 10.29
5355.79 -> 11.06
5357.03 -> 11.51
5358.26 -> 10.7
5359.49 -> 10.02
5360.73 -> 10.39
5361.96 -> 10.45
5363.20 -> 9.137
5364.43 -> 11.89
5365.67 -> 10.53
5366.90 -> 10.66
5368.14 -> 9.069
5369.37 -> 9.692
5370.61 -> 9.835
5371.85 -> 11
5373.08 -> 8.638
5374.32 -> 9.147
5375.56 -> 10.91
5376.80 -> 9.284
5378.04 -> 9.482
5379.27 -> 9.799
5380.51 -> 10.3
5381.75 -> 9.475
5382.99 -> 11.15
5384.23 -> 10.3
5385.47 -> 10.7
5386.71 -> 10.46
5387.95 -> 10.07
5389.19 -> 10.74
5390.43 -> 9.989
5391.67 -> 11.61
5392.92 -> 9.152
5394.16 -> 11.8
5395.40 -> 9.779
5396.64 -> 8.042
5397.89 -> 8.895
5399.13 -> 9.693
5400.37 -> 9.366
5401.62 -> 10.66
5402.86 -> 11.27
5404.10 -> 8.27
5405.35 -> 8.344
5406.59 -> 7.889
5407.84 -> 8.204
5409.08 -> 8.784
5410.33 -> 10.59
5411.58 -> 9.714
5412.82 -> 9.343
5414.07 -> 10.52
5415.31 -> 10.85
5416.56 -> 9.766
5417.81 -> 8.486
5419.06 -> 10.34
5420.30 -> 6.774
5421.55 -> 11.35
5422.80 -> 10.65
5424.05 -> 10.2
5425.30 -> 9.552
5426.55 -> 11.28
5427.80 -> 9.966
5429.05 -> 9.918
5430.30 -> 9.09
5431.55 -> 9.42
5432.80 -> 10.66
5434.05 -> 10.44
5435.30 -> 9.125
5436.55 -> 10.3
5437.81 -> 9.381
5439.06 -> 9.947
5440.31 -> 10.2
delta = 0.97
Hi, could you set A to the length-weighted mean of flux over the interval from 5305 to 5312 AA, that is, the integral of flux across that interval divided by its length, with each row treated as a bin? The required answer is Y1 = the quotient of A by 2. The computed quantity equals 5.5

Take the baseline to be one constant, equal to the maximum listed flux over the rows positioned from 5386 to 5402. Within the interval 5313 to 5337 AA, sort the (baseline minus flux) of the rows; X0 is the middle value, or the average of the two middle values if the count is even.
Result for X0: 2.2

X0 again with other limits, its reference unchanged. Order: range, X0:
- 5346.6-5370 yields 1.4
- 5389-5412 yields 2.1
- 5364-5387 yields 1.5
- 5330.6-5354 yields 2.1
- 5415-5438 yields 1.8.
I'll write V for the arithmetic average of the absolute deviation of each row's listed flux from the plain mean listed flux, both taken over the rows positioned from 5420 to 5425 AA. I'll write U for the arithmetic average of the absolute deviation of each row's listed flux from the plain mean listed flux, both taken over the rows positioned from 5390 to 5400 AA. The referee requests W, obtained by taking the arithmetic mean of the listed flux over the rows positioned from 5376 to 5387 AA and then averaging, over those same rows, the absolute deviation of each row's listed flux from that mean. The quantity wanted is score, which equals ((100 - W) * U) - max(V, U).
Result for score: 93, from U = 0.95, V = 1.5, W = 0.53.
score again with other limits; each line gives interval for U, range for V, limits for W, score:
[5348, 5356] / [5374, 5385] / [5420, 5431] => 50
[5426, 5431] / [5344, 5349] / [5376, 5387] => 60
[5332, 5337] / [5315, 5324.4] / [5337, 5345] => 75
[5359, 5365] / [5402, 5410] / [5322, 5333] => 63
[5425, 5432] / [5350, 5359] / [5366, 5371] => 51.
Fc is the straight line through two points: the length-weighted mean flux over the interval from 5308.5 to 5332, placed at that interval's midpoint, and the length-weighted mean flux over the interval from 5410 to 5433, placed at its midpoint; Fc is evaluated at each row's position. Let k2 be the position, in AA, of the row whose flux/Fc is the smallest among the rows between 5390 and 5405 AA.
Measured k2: 5396.64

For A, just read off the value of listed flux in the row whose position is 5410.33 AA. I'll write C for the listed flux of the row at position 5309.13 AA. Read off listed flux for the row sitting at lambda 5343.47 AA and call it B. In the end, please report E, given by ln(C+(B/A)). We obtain 2.44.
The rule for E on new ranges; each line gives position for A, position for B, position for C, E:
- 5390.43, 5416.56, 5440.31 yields 2.41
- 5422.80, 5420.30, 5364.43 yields 2.53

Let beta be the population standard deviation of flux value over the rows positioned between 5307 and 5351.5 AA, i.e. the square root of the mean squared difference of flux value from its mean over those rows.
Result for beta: 1.01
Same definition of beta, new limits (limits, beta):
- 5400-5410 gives 1.16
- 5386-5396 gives 0.85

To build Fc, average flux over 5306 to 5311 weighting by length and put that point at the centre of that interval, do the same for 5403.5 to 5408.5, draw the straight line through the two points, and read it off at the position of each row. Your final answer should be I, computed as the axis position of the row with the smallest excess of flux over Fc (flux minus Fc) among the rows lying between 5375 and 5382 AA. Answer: 5376.80 AA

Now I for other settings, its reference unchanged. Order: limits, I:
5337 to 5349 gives 5338.55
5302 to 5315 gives 5304.25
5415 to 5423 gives 5420.30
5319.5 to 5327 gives 5322.60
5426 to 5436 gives 5430.30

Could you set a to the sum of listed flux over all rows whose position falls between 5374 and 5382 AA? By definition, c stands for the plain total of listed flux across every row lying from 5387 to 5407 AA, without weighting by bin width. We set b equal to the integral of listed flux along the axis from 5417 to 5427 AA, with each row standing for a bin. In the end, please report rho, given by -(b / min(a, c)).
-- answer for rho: -1.4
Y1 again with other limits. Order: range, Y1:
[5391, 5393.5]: 5.2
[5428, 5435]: 4.9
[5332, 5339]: 4.7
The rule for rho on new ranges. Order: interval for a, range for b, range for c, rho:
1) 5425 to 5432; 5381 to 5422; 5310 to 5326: -6.8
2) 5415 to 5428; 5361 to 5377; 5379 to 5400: -1.5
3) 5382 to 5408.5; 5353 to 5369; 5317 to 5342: -0.9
